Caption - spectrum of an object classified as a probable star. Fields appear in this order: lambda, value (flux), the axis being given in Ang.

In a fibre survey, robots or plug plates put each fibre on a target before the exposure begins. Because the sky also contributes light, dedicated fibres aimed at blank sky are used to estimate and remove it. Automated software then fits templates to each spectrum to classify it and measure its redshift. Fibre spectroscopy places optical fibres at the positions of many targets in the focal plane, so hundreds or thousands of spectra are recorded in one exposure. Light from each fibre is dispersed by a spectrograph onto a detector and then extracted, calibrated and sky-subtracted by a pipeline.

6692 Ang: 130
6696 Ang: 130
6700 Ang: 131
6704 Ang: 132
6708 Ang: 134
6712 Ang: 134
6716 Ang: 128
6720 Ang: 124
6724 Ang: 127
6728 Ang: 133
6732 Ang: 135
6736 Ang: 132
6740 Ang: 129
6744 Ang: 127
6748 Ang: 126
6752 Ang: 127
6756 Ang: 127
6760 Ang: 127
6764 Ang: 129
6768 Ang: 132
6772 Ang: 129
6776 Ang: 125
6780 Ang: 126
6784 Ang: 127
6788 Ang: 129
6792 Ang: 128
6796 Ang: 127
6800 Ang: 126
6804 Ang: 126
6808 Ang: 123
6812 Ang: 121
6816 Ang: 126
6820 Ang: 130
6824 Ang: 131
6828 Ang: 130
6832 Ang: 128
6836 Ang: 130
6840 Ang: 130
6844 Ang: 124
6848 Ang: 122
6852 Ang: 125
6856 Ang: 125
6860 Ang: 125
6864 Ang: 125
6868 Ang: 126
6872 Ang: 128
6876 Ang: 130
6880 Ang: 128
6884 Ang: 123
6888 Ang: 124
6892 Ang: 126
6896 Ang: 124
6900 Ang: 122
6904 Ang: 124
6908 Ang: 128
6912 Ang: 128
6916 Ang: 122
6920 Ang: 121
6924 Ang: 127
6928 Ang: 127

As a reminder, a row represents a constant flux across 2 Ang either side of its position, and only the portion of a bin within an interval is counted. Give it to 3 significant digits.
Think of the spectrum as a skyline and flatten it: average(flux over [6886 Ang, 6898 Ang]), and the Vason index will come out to 125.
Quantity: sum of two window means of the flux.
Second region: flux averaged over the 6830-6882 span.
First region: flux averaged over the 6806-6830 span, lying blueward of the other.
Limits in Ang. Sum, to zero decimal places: 253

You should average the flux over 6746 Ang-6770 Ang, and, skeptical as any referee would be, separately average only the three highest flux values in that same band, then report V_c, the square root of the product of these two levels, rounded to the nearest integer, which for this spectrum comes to 129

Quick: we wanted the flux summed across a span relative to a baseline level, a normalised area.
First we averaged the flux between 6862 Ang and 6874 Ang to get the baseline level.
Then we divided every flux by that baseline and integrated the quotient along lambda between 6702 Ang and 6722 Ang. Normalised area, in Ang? 20.6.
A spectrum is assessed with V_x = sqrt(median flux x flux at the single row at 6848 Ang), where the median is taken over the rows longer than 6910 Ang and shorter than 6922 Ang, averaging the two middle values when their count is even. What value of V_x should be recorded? 122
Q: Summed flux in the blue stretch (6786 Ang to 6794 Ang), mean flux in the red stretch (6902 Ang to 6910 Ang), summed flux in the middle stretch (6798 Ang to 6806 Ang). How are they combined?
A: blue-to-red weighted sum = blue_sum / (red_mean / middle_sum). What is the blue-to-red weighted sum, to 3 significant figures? 514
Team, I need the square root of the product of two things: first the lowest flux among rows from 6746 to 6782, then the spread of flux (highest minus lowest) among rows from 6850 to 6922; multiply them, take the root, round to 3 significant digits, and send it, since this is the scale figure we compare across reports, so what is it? 33.5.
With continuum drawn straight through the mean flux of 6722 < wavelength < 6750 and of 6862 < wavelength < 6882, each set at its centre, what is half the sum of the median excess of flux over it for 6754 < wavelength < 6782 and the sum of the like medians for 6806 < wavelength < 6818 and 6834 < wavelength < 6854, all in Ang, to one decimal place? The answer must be -5.4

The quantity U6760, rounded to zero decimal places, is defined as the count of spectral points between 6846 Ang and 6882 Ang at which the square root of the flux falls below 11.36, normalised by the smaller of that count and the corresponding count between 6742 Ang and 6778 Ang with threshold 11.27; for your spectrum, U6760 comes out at 1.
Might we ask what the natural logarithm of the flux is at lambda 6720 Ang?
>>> 4.820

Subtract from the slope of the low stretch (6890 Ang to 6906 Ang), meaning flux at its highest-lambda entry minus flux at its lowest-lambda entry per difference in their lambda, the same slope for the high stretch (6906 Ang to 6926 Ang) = -0.10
